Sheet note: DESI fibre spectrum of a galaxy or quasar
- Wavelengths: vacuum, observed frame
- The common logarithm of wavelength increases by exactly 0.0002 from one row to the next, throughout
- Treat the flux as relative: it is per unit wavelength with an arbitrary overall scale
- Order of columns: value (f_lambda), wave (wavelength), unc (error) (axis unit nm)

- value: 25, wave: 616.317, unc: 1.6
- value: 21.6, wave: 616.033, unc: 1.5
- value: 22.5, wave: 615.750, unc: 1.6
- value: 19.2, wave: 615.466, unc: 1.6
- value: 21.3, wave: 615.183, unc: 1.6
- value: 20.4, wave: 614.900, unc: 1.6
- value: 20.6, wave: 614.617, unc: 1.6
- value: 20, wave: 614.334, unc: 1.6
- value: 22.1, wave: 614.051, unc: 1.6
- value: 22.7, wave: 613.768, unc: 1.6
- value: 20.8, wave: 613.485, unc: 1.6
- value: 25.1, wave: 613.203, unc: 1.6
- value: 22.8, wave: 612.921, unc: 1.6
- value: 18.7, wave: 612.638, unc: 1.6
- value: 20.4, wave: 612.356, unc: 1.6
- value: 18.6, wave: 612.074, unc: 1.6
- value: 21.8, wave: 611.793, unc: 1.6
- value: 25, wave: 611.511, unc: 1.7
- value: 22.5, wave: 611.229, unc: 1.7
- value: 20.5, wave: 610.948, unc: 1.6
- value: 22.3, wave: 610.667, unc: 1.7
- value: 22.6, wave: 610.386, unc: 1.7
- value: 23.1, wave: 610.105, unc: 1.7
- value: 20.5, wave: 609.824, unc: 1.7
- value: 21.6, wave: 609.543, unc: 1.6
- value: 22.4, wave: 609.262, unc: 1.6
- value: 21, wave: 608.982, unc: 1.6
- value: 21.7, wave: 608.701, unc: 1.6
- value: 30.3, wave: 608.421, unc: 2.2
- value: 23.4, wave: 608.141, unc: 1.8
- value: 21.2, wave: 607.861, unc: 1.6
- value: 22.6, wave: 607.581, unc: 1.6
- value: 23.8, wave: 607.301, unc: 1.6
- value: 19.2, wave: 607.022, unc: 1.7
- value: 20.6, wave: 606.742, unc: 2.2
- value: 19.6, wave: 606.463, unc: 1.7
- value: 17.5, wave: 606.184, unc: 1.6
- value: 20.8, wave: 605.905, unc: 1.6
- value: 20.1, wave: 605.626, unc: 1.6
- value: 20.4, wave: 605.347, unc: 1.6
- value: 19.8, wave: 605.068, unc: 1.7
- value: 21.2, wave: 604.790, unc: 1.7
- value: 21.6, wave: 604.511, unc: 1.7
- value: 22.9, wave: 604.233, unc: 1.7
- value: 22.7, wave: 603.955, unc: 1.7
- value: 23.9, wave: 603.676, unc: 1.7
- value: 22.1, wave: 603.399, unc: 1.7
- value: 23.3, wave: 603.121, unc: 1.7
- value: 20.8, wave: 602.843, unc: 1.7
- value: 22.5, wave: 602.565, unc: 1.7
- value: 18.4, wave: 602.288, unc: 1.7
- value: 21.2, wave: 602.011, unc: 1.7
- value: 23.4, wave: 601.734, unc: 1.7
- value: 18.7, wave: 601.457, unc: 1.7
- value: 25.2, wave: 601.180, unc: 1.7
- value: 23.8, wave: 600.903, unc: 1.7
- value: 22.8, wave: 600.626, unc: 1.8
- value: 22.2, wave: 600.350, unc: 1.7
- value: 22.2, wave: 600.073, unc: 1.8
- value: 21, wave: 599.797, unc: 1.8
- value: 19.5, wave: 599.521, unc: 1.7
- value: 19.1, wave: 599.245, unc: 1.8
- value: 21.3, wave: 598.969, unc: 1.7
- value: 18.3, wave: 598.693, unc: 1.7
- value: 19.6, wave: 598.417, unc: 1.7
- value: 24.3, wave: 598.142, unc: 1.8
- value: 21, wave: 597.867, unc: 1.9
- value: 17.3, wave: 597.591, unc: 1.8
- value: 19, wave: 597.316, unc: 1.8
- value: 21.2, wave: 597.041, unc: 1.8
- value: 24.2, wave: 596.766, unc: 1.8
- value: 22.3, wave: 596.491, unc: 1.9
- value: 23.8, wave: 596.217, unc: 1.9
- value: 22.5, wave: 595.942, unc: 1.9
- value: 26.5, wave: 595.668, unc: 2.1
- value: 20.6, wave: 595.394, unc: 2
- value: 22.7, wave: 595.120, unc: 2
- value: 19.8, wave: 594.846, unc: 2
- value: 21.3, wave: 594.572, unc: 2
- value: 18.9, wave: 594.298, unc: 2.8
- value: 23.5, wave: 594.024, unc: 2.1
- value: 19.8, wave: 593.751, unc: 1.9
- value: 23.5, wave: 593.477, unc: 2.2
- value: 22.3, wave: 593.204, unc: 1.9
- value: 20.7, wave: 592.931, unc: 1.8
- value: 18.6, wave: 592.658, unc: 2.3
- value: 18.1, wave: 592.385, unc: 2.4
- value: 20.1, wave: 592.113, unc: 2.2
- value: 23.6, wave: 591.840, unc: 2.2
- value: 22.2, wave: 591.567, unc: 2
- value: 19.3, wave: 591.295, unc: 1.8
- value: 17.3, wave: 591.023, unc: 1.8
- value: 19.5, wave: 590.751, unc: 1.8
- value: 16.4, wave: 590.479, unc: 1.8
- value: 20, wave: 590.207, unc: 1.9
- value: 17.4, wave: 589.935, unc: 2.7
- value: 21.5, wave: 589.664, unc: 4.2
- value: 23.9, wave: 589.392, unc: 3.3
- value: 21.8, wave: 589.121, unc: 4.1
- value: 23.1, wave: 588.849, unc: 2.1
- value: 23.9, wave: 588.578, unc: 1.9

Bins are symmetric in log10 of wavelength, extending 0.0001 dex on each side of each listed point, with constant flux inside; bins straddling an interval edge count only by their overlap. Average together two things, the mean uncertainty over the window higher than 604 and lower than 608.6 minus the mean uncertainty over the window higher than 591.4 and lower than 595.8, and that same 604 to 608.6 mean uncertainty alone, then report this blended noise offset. 0.67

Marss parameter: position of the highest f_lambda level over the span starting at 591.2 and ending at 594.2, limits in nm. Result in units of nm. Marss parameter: 591.840 nm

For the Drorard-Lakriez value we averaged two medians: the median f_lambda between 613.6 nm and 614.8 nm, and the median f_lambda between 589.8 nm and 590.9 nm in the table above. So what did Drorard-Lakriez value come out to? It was 19.9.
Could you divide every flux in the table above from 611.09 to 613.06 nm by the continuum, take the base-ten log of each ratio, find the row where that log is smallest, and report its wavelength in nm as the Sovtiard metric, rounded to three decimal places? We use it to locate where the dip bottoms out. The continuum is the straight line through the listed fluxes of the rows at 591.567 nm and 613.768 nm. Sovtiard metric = 612.074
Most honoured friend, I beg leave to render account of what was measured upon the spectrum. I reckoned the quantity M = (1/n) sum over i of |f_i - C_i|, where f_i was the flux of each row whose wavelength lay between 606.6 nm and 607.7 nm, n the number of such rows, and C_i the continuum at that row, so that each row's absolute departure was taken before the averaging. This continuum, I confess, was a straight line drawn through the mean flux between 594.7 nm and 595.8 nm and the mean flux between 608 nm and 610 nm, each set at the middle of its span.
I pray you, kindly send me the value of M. 1.8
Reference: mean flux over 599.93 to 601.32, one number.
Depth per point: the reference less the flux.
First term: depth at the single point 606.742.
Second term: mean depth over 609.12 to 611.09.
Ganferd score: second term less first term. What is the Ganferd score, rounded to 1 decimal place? -1.3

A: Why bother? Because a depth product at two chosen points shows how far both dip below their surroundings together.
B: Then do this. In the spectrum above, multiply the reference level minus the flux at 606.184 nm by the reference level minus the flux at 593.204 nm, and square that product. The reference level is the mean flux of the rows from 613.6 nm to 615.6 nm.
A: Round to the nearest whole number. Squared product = 23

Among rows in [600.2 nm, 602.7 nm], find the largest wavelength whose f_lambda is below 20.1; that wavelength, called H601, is 602.288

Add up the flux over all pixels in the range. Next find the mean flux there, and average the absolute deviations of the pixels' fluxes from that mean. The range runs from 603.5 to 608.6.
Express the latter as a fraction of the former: 0.0049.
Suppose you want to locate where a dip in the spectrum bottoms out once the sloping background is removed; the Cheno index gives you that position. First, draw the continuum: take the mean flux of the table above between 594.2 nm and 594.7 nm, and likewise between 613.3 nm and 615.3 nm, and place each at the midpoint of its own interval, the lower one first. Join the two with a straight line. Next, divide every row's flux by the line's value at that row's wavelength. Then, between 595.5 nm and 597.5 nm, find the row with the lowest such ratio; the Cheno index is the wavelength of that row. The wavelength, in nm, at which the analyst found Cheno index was 597.316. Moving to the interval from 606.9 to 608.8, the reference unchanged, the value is 607.022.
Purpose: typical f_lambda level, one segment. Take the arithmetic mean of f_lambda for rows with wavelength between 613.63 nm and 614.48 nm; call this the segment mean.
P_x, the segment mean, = 21.6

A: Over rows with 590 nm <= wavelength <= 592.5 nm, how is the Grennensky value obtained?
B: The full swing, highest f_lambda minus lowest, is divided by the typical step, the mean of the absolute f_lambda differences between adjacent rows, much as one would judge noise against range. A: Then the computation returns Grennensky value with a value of 2.8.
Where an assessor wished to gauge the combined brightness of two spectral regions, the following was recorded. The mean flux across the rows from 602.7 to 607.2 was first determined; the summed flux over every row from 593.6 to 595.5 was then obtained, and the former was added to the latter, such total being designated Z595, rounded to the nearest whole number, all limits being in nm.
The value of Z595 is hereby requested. 168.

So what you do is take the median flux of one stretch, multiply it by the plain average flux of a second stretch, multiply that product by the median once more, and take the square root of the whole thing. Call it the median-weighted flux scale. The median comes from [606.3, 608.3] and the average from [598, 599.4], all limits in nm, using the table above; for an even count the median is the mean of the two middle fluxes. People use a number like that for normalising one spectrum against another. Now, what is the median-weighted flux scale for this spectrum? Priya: 96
